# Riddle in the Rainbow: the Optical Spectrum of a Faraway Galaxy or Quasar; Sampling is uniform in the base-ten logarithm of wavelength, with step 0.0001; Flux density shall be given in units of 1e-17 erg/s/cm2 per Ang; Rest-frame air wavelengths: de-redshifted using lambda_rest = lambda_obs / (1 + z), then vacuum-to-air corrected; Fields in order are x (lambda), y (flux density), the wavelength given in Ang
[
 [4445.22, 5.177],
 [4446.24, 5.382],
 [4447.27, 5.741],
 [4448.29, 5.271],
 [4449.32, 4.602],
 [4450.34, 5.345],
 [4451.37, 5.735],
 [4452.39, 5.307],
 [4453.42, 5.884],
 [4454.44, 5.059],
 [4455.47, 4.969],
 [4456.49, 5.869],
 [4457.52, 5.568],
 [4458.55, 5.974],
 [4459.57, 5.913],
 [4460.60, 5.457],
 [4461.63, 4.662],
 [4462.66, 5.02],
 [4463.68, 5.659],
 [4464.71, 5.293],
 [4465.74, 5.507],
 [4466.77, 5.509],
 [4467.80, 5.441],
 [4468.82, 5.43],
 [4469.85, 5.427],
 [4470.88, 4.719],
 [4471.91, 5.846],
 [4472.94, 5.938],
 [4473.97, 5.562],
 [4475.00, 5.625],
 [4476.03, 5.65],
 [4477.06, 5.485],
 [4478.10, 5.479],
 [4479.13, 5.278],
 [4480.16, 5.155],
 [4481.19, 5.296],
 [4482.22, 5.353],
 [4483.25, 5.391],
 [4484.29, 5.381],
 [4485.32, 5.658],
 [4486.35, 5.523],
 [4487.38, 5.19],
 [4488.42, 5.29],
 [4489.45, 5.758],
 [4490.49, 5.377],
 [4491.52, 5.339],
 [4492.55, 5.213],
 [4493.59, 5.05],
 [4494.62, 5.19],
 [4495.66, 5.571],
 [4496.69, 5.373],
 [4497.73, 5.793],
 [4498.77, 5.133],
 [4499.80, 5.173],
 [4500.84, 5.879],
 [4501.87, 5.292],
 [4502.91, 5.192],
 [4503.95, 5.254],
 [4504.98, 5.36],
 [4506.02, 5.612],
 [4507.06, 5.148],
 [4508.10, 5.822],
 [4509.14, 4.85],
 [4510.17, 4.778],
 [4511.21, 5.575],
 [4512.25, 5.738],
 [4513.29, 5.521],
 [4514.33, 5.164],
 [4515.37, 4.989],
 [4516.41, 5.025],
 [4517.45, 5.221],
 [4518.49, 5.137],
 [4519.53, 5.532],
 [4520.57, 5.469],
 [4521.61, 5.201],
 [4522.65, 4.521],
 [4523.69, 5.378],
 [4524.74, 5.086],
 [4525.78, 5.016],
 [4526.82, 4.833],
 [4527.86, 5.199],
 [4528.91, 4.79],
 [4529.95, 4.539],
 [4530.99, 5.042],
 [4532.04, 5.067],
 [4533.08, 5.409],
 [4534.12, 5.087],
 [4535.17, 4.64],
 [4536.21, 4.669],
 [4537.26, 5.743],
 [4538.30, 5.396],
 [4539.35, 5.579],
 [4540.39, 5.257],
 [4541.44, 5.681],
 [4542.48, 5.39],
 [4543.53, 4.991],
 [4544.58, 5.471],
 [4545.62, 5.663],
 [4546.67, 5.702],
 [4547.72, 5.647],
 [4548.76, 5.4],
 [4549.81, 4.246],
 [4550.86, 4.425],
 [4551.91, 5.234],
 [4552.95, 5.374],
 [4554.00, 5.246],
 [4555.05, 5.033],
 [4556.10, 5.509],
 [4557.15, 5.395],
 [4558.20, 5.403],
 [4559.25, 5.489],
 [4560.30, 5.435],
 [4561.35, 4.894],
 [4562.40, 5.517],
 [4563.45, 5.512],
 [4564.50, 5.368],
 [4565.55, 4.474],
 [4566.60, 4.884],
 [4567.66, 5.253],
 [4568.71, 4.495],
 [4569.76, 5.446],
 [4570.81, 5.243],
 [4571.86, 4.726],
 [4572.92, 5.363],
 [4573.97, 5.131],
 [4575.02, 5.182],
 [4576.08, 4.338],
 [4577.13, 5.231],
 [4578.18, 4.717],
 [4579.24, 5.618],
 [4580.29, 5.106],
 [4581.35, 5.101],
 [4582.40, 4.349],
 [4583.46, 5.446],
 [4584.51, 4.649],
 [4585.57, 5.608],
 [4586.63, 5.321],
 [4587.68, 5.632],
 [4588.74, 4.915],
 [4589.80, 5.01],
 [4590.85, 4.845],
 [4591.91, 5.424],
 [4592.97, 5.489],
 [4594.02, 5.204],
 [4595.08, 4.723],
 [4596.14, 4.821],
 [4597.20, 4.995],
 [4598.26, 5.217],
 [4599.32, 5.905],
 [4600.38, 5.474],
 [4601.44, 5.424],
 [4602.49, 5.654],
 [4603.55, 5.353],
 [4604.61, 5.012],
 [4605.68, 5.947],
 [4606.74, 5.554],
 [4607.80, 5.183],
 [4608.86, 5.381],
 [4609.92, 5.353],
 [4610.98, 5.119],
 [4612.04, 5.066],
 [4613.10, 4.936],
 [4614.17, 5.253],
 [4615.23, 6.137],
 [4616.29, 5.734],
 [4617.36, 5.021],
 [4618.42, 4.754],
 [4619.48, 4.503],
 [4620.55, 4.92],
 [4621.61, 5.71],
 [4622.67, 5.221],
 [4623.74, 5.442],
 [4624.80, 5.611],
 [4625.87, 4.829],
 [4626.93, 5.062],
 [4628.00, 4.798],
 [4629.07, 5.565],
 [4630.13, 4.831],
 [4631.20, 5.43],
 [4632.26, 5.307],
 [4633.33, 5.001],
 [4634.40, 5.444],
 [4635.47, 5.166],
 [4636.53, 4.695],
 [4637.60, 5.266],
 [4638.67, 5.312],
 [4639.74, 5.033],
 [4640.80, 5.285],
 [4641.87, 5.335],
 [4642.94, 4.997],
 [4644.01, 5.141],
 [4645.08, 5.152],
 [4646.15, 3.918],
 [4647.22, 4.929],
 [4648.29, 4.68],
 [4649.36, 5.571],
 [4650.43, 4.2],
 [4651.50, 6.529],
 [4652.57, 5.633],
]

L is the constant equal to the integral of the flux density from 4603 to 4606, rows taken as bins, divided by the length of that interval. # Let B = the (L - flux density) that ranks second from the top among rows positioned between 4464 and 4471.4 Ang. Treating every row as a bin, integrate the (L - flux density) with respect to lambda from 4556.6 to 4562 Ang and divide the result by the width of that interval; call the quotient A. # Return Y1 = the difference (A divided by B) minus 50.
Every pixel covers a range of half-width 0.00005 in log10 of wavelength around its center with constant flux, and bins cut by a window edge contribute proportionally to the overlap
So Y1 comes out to -49.4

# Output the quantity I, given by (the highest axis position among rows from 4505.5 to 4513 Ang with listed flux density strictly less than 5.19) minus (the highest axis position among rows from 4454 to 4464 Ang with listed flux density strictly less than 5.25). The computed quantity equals 47.5 Ang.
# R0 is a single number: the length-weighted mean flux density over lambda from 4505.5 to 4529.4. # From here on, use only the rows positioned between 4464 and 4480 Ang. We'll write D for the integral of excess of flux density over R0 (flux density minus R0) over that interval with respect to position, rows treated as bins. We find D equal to 4.4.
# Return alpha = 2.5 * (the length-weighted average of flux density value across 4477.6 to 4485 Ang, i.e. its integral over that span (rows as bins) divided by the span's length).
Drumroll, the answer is 13.4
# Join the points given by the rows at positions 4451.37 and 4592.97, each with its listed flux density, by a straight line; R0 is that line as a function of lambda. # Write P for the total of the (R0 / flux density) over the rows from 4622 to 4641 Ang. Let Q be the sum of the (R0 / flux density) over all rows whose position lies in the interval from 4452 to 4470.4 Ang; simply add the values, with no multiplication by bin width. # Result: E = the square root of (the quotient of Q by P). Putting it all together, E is 1.00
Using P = 18.9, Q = 19.0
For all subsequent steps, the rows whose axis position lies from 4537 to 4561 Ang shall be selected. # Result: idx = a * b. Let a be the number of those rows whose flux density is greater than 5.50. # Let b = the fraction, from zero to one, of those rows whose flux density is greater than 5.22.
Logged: 6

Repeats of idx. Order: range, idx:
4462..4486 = 8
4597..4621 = 3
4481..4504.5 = 4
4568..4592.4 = 1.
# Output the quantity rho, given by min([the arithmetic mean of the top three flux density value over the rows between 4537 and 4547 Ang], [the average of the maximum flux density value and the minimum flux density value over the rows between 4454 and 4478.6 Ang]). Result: 5.32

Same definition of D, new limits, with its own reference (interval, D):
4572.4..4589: -1.5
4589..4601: -0.1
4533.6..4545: 0.7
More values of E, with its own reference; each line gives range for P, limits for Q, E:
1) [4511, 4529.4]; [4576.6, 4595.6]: 1.00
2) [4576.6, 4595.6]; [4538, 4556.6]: 0.99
